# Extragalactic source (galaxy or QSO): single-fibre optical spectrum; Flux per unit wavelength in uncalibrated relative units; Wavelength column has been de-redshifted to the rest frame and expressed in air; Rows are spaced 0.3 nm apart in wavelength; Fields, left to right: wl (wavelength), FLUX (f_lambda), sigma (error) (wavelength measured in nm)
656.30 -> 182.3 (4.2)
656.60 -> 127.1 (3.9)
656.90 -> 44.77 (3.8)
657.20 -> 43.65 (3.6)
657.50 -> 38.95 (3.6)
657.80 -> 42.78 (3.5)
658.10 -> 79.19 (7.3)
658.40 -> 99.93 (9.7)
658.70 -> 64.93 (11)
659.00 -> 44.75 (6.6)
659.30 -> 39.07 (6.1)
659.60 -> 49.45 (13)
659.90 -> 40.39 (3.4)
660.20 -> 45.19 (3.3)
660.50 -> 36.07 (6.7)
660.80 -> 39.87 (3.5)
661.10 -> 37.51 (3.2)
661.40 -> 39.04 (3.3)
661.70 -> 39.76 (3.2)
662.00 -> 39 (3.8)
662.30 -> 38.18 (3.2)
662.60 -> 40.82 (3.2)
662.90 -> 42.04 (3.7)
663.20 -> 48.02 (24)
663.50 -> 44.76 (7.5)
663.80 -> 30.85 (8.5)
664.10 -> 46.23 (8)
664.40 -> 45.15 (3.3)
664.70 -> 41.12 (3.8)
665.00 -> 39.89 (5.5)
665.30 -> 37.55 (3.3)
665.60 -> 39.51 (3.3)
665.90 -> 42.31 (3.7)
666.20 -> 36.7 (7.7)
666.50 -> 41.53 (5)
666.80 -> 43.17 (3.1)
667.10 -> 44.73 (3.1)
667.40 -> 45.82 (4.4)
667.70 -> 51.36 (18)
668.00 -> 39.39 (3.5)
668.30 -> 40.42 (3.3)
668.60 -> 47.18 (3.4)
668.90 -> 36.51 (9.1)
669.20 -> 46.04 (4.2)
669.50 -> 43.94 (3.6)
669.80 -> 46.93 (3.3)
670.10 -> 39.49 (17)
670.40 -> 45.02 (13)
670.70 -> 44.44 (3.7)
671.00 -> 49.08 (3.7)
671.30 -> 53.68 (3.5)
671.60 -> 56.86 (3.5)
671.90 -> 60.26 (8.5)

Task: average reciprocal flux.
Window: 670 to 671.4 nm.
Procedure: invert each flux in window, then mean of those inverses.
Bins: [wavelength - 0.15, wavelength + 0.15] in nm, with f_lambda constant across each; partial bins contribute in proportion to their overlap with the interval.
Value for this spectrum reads 0.0218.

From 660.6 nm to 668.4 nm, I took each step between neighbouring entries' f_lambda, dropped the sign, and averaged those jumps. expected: 3.8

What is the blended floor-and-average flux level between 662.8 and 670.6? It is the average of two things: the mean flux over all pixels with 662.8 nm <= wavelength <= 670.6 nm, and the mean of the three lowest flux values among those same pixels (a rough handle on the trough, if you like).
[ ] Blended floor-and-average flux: 38.6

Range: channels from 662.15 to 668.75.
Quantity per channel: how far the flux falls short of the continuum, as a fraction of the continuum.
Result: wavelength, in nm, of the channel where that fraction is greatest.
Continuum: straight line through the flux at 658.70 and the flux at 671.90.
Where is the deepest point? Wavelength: 663.80 nm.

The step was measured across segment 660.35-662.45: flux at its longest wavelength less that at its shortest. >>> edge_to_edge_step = 2.1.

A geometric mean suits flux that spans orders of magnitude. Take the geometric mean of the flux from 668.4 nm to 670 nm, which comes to 44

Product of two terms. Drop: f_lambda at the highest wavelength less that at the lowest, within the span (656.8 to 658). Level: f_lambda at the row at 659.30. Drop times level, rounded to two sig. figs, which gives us -78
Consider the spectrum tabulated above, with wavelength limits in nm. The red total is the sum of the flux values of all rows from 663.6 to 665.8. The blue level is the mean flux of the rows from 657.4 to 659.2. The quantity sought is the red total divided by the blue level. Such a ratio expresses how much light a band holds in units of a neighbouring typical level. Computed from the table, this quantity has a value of 4.5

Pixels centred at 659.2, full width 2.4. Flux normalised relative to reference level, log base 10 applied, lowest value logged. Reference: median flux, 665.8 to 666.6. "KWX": -0.027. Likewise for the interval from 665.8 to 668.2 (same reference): -0.054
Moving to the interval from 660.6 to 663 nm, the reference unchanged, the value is -0.044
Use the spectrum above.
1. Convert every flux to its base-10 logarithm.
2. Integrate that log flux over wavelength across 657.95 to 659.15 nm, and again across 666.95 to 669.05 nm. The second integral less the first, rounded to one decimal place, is 1.2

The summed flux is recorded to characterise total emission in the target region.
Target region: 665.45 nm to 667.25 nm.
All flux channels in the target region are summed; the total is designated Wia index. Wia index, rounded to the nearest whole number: 248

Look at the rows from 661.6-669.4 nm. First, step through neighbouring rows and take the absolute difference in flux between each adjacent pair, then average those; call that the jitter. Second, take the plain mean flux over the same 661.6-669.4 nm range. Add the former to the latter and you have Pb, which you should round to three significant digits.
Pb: 46.6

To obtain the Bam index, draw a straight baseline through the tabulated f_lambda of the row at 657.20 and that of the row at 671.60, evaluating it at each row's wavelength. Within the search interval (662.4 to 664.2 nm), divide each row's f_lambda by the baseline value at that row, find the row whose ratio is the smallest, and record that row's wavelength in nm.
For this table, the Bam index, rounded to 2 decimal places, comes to 663.80 nm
